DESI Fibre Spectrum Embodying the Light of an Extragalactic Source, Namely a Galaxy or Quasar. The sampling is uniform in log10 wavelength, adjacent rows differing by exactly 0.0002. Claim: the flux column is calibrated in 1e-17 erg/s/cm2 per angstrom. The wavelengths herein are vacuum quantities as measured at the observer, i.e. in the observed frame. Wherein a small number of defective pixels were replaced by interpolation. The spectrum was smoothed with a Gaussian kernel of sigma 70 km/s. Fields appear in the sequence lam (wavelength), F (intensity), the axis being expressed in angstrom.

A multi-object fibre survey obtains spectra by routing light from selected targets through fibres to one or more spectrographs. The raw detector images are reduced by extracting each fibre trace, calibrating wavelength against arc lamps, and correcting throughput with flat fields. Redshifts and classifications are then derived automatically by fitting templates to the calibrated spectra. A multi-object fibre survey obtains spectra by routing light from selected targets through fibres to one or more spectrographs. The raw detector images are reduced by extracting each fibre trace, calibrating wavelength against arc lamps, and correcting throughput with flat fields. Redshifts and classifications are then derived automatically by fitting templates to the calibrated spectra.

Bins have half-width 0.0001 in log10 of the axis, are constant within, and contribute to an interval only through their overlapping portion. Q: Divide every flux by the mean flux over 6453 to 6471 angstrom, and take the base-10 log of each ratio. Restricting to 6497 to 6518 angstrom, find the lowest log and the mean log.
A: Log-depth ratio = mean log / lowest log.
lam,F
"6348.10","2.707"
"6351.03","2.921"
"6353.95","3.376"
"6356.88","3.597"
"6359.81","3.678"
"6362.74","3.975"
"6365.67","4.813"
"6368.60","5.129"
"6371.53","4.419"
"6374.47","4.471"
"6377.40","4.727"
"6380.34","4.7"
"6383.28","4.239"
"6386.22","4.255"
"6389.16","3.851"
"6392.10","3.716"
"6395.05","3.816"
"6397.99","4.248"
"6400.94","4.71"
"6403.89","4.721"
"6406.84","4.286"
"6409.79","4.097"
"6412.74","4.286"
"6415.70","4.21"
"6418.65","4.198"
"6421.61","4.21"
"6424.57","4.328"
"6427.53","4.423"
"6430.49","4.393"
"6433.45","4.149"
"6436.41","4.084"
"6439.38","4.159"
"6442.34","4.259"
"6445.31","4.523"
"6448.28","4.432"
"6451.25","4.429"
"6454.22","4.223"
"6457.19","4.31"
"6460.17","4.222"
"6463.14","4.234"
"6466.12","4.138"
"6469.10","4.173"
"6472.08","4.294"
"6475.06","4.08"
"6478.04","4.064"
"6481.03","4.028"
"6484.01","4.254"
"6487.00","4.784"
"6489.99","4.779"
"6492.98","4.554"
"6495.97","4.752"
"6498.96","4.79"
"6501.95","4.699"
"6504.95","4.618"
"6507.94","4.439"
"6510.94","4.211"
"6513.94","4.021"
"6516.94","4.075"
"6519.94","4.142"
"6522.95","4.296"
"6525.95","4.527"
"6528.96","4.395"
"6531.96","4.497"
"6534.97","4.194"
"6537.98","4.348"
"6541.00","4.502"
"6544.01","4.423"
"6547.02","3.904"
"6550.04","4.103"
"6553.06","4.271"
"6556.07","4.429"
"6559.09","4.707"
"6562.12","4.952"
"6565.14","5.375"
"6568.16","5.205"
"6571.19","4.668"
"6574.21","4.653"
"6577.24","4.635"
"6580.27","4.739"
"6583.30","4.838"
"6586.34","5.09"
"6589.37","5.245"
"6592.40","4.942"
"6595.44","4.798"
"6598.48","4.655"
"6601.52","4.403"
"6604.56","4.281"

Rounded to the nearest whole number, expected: -1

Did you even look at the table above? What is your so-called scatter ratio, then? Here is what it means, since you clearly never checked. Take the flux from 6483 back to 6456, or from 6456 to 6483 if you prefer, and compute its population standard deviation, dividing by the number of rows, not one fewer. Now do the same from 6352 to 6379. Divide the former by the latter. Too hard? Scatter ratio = 0.2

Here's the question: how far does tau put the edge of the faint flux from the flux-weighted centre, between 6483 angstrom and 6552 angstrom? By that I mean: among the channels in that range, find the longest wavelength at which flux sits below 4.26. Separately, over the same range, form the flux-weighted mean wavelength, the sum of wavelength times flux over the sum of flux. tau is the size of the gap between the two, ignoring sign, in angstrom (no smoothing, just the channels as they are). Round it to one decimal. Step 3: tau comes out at 33.7 angstrom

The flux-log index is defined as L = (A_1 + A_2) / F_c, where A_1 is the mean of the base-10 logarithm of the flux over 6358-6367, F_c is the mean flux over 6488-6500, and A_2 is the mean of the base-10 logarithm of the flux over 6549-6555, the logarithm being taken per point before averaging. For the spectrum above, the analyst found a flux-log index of 0.262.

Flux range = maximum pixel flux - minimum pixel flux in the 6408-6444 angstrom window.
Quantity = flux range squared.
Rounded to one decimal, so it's 0.1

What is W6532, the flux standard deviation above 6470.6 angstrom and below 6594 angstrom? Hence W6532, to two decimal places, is 0.36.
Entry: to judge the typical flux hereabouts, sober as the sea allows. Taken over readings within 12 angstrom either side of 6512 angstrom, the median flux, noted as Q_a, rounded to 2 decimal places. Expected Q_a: 4.25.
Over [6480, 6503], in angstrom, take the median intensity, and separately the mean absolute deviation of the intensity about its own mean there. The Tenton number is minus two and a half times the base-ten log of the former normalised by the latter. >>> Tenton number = -3.30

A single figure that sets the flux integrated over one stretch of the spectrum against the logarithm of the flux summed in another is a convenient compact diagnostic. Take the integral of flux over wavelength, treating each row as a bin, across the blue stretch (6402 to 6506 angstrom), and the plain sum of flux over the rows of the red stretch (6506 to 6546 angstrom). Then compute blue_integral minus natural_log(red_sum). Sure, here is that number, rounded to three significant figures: 448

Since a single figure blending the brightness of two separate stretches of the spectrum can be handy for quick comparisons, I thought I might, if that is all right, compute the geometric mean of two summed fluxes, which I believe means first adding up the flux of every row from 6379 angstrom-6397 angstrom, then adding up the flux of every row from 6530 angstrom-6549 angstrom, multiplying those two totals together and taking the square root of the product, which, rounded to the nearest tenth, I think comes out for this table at 25.2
